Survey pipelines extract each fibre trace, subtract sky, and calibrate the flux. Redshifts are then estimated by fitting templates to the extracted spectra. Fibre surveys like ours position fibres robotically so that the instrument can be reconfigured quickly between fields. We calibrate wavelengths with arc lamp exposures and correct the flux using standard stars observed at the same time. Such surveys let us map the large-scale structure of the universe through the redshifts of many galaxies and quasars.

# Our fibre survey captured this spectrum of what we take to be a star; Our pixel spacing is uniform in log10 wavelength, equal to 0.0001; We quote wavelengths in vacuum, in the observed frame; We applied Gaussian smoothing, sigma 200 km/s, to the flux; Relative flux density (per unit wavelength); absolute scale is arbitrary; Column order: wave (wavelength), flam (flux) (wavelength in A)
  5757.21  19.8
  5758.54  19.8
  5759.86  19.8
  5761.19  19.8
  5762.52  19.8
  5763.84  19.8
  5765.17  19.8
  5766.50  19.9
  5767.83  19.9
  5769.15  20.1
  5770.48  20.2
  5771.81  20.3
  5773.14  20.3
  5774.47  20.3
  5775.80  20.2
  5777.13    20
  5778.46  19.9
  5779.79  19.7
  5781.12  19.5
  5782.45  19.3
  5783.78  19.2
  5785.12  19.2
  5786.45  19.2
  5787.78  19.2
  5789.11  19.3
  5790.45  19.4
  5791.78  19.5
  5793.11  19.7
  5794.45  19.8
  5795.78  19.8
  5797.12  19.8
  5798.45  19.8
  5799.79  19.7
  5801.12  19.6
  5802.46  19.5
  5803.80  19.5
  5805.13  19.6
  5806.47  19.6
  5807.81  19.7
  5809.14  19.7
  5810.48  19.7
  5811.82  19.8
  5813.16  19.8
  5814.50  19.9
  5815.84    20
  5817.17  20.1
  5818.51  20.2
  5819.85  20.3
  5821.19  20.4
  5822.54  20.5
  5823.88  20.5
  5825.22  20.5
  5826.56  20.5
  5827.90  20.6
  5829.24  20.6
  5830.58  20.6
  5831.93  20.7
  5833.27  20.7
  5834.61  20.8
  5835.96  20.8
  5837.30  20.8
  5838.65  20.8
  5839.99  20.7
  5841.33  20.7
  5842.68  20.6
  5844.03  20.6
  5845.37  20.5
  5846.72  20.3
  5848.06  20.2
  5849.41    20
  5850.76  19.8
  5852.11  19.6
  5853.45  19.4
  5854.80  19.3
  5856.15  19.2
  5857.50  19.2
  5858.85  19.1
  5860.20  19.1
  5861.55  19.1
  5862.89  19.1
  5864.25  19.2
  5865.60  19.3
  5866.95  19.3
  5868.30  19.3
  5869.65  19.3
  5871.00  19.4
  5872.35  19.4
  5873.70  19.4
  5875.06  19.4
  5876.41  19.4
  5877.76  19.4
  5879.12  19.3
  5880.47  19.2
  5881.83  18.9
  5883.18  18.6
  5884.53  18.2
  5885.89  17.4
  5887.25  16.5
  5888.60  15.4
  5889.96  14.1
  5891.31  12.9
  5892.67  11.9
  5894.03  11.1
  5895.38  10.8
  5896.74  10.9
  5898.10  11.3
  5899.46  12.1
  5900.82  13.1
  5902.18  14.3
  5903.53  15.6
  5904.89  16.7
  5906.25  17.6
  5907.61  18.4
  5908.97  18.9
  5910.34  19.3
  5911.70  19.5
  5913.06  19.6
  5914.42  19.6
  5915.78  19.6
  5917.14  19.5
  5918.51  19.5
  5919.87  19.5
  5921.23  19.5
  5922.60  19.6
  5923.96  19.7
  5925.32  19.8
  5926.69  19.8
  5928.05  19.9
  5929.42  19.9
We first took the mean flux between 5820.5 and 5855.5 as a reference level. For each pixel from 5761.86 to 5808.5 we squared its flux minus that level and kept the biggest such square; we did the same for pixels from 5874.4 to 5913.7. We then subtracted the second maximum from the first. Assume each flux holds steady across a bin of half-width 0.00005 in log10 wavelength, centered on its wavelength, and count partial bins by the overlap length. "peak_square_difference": -91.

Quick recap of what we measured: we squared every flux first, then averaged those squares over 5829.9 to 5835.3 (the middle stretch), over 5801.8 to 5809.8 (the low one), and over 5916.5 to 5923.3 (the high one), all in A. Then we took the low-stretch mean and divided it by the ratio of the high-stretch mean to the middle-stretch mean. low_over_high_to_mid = 432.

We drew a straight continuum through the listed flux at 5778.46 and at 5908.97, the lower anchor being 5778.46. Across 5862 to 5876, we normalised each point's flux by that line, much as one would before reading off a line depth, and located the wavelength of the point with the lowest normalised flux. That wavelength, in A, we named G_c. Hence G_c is 5862.89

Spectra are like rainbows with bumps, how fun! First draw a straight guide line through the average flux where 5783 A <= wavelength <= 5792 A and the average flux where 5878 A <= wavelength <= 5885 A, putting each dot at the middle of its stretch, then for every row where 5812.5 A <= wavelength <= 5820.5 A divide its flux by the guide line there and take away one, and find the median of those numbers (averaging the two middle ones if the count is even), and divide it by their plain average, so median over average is 1.00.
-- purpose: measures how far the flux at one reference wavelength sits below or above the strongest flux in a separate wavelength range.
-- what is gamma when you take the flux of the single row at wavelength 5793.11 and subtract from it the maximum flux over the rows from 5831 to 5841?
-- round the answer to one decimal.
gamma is -1.1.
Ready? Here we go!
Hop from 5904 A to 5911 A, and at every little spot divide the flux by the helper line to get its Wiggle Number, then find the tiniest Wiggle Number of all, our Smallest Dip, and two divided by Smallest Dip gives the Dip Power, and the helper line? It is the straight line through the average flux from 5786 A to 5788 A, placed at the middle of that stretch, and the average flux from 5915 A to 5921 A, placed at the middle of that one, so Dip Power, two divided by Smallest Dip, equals 2.3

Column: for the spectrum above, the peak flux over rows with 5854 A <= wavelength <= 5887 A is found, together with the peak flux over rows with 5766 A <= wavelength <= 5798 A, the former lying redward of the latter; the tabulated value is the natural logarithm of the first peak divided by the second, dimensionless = -0.045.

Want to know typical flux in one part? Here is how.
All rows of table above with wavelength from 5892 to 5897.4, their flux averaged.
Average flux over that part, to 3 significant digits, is 11.2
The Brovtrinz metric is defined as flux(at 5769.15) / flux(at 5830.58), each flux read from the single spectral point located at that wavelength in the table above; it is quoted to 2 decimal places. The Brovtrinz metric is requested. 0.98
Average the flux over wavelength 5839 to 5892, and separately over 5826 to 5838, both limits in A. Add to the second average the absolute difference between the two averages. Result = 22.4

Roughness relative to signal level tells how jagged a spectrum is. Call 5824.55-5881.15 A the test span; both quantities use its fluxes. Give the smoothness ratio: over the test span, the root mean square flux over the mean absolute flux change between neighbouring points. 326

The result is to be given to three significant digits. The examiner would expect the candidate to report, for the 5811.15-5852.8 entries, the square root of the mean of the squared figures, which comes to 20.4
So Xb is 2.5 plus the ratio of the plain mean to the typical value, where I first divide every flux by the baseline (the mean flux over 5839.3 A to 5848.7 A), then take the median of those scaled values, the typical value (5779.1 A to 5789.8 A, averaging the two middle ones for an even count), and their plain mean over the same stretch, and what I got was 3.50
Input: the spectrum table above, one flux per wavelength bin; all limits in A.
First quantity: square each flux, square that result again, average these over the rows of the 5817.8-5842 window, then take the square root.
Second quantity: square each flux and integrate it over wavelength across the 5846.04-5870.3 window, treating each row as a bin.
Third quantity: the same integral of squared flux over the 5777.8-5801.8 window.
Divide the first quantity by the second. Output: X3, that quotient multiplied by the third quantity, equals 424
